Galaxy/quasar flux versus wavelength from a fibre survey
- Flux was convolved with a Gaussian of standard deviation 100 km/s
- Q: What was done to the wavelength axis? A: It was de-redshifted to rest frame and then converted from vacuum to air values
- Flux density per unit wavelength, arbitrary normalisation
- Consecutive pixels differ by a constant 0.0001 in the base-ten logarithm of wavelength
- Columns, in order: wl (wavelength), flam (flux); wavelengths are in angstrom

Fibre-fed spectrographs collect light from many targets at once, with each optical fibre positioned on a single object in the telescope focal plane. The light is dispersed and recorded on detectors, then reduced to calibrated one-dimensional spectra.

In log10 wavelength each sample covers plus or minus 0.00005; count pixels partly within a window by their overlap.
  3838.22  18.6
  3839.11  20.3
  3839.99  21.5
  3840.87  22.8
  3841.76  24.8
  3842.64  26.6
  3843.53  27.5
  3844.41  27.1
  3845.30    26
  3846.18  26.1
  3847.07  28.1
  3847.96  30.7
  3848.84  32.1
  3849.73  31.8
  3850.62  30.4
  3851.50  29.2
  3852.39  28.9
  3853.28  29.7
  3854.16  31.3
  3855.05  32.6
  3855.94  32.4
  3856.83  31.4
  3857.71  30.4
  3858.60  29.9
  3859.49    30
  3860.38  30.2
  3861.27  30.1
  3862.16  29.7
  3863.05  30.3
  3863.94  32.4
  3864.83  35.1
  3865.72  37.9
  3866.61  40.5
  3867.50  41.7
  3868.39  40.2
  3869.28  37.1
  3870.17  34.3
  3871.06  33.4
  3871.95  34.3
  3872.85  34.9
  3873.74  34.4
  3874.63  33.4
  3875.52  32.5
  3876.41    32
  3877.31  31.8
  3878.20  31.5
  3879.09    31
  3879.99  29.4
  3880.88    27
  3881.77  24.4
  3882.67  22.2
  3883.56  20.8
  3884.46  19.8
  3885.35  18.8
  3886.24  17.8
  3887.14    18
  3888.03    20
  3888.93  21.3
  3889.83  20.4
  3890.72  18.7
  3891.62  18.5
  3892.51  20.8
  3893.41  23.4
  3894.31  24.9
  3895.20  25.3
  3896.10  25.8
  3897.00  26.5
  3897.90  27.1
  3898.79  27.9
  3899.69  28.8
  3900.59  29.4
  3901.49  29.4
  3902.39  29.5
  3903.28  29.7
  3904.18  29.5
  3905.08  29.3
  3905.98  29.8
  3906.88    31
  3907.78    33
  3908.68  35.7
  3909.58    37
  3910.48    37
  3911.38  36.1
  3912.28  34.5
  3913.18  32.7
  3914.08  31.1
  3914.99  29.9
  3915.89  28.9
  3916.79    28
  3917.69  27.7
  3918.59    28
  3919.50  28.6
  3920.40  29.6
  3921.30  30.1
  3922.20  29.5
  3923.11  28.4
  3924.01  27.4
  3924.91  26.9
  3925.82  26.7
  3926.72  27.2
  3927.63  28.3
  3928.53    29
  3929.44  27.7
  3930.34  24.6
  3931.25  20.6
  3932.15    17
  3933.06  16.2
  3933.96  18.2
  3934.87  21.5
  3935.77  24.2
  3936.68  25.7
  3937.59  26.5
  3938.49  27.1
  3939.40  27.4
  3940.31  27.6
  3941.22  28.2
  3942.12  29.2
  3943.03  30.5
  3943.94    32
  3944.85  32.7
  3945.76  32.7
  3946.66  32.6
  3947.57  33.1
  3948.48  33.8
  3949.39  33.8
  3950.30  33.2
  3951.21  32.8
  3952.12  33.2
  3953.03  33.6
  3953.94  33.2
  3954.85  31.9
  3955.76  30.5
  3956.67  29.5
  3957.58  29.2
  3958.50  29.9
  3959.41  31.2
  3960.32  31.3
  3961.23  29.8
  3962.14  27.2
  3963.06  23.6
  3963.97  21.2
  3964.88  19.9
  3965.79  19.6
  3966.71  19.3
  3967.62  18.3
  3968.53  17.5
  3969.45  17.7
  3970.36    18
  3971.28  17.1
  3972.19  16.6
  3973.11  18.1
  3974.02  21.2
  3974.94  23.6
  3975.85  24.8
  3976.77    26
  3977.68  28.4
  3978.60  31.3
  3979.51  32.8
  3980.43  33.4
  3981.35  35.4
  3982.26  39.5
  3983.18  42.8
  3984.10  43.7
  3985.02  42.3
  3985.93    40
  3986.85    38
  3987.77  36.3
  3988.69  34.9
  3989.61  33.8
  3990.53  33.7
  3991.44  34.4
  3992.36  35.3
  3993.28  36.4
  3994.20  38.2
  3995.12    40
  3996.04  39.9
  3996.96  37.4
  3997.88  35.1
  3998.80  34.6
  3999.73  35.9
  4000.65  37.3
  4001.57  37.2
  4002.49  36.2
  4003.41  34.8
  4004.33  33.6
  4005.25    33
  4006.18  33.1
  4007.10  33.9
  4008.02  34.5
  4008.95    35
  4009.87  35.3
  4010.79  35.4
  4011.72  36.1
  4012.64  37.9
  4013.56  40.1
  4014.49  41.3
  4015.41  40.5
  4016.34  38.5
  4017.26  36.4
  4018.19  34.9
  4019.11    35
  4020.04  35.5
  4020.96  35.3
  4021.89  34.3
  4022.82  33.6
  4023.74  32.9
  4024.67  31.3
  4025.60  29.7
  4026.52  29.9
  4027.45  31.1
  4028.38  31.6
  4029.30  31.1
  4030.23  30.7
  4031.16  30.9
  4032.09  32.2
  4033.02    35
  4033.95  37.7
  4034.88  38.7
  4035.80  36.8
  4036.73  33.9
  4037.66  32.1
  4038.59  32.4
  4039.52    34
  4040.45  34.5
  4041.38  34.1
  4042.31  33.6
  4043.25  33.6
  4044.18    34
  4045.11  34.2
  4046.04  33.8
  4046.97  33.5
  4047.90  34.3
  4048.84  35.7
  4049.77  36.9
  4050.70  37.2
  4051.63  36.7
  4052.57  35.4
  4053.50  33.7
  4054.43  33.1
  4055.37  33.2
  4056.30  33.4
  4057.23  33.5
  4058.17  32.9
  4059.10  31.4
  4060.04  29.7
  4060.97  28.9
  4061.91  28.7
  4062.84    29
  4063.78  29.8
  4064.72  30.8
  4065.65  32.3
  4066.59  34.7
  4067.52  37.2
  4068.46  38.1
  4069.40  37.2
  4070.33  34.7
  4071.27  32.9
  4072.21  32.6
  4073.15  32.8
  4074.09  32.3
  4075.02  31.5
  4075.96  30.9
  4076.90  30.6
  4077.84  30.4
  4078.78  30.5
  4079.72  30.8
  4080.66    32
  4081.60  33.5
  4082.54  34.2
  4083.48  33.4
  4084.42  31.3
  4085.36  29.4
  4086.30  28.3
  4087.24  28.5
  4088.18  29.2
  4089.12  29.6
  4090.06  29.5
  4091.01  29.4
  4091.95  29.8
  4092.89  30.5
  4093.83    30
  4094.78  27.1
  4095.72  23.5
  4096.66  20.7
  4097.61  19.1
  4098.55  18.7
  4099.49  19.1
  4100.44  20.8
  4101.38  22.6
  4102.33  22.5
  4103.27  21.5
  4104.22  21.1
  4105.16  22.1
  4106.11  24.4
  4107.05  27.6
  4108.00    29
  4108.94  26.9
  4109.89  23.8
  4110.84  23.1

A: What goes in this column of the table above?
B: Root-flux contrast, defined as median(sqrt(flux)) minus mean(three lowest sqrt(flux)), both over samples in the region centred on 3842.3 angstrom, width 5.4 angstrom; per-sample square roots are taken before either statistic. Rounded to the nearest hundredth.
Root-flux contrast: 0.27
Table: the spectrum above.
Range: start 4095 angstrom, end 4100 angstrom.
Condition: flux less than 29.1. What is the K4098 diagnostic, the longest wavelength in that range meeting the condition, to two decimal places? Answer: 4099.49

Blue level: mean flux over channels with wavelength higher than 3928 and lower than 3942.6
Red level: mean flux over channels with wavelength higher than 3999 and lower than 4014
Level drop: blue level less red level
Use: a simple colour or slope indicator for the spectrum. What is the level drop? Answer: -11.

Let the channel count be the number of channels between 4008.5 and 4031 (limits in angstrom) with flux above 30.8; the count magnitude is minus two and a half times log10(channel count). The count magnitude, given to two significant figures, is -3.3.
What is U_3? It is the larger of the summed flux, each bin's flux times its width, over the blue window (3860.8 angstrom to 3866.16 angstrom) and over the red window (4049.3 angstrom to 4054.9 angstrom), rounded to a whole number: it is 199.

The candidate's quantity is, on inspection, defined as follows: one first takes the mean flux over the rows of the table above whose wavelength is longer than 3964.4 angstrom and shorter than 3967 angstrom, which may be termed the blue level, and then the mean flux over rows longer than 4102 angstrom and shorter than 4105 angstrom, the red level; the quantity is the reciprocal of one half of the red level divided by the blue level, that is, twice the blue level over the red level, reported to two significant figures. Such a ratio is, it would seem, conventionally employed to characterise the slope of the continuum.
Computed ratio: 1.8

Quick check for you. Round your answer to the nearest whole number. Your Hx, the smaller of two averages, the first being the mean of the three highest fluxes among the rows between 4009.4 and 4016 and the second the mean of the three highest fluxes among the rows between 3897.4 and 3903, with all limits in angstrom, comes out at 29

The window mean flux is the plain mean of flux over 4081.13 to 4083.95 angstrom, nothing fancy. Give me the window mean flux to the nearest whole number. 34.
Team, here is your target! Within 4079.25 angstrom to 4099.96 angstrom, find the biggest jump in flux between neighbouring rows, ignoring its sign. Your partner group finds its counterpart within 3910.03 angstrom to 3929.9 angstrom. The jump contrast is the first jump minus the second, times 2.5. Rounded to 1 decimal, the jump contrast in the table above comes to 4.5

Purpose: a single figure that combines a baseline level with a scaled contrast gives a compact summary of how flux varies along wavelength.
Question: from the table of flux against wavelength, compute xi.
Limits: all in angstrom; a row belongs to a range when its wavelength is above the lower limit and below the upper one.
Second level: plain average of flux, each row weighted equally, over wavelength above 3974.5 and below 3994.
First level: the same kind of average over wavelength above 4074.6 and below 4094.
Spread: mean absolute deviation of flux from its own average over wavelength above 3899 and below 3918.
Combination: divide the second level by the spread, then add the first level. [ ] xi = 44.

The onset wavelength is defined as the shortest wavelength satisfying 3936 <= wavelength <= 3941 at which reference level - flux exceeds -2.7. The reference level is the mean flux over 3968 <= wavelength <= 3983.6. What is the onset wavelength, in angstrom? 3936.68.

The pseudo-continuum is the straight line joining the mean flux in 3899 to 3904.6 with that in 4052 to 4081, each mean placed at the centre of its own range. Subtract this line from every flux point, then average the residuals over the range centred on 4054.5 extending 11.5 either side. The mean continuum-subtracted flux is 0.8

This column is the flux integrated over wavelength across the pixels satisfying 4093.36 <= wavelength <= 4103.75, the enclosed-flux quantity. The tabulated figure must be 232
